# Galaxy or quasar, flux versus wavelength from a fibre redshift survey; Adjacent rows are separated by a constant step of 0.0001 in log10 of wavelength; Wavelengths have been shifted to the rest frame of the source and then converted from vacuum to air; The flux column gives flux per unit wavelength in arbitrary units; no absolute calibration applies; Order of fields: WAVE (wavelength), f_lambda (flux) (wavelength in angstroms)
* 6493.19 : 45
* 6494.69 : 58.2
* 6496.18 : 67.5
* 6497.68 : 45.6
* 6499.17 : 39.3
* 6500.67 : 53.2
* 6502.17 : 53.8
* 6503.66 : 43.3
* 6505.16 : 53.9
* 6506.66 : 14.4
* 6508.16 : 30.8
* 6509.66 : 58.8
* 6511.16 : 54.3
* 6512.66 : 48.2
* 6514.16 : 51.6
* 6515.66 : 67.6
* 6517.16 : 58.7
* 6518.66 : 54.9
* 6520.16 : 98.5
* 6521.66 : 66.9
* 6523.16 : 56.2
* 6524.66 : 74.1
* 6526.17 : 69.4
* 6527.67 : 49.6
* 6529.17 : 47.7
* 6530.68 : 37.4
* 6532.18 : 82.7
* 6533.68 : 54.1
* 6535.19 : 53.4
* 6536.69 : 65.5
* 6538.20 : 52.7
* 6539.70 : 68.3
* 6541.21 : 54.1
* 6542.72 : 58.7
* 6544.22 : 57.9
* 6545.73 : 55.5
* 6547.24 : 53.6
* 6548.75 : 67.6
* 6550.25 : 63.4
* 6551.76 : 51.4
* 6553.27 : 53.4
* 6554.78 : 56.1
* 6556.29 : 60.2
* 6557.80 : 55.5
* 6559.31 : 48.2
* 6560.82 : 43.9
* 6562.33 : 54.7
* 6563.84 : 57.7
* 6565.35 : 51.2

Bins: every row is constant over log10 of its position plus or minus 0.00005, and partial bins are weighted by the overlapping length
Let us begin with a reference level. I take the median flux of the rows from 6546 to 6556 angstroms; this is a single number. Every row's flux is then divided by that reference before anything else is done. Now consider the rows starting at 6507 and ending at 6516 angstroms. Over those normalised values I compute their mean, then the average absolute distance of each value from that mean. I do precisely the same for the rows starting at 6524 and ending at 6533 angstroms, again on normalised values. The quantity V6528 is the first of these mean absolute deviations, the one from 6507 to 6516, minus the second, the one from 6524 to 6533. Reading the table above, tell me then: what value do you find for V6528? -0.13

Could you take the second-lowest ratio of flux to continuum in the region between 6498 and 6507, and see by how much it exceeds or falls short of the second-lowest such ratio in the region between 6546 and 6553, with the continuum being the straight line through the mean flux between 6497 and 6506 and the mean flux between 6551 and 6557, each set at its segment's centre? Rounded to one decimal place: -0.2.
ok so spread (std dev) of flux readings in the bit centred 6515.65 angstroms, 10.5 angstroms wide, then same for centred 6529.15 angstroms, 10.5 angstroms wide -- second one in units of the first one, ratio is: 0.9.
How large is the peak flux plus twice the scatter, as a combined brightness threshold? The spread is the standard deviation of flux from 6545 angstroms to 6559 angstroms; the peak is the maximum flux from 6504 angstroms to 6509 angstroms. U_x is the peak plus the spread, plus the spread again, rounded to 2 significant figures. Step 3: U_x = 64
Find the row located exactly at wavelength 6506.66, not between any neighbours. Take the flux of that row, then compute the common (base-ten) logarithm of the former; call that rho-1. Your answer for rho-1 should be 1.16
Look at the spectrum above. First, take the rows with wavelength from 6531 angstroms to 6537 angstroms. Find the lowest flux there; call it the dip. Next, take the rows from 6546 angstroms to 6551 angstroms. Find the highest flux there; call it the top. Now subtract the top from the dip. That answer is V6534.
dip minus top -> -14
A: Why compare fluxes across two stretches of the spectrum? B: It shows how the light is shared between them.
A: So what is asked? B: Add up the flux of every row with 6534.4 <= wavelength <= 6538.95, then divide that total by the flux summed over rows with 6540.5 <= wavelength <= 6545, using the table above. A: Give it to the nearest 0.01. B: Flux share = 1.01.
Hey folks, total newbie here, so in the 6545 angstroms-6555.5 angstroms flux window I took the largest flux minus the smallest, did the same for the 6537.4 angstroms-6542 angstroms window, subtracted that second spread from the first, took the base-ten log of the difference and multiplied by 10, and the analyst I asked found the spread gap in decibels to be -2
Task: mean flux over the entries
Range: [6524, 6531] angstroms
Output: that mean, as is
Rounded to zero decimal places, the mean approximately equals 56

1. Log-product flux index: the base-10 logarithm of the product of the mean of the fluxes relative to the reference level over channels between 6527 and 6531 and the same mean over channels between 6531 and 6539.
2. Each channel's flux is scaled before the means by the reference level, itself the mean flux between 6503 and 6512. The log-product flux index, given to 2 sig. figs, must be 0.18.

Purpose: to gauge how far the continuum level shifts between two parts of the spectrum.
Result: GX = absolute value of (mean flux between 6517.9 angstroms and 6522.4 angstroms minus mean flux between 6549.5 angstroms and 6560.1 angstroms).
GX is 18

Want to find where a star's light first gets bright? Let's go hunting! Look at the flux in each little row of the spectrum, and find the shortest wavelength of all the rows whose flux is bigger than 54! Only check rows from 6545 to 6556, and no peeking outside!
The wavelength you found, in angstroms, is 6545.73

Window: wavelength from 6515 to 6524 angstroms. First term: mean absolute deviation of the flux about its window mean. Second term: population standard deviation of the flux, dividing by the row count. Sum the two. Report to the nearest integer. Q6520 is 25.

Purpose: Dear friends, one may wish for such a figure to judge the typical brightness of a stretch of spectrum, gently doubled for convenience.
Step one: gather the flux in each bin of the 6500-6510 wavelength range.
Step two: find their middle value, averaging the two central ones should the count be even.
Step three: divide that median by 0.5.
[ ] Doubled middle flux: 106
